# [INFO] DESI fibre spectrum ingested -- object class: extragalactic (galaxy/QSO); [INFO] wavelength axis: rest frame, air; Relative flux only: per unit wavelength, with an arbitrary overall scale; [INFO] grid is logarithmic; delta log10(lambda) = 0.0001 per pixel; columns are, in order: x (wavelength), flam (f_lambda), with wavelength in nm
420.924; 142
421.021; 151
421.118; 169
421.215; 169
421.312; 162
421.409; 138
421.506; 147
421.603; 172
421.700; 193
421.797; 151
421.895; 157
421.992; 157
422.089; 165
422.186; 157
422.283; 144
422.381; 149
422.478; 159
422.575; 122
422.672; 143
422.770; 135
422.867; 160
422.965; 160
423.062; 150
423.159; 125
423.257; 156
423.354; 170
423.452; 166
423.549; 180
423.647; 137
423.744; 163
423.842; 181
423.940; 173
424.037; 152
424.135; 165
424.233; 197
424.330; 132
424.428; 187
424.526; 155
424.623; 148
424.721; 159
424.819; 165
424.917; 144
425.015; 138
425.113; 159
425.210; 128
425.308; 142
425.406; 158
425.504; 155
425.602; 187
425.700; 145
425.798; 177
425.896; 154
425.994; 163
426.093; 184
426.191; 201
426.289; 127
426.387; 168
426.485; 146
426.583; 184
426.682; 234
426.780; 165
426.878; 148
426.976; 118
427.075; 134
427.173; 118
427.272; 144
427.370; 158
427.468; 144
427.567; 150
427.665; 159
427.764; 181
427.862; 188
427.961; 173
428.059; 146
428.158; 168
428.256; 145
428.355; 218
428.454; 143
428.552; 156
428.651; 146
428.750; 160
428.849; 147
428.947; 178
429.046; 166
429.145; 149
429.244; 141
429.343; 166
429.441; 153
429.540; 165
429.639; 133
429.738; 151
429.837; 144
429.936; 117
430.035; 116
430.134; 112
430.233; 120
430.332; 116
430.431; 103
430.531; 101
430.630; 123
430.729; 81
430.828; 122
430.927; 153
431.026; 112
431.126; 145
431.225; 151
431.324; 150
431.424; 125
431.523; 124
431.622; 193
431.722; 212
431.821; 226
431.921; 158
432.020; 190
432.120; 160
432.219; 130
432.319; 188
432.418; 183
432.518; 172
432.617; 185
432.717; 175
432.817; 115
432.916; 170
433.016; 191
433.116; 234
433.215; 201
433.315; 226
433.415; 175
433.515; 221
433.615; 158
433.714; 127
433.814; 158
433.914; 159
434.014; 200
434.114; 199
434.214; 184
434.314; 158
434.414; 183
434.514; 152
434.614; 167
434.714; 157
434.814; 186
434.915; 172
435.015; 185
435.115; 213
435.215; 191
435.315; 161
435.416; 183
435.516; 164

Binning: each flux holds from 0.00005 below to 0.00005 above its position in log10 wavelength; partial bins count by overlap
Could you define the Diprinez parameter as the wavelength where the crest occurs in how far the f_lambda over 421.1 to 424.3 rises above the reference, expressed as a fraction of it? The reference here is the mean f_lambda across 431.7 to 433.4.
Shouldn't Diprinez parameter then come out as 424.233 nm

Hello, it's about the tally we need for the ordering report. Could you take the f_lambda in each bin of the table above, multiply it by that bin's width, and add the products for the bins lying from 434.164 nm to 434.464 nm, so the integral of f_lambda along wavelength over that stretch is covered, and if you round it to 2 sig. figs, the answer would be 53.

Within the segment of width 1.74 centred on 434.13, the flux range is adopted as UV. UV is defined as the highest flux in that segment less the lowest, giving 99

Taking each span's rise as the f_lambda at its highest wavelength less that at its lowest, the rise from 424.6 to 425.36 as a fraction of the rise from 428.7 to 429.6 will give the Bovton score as -1.2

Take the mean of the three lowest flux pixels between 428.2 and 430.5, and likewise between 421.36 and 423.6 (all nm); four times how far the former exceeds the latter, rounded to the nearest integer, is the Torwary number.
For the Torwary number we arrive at -68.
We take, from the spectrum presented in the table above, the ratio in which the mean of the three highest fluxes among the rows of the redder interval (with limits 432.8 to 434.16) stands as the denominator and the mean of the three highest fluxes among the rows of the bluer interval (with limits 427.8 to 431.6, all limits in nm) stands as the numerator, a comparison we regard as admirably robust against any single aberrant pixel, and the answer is 0.86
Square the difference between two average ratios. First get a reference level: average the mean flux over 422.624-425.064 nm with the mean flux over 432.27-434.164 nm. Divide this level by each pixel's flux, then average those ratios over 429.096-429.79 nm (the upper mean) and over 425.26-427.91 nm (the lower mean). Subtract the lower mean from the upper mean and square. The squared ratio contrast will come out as 0.002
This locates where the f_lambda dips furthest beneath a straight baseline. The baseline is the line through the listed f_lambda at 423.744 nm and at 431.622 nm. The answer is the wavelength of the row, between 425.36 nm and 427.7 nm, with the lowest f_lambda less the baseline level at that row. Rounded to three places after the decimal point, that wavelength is 427.173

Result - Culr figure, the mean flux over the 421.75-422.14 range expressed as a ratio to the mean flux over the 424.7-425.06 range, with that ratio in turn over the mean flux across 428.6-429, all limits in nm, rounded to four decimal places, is 0.0066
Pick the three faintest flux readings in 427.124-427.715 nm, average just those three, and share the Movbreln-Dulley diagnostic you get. 135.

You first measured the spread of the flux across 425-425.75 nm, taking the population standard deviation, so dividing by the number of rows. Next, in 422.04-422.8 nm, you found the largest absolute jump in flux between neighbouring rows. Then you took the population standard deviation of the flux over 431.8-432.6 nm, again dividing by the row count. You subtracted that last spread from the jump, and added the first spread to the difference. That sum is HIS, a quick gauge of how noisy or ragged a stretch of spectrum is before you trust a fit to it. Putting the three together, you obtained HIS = 27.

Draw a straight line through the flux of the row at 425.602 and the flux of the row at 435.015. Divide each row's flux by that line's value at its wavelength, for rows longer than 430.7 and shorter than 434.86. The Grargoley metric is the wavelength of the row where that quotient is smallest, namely 430.729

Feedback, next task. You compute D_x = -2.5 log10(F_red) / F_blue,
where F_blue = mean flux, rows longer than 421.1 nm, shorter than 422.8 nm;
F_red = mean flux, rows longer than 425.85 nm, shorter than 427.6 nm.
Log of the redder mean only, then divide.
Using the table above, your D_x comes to -0.0355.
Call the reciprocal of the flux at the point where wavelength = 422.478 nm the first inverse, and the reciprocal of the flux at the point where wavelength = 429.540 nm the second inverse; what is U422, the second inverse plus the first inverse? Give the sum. 0.012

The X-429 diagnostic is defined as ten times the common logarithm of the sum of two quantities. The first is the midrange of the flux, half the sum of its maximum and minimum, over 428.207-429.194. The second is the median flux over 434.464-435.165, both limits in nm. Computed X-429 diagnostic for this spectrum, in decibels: 25.5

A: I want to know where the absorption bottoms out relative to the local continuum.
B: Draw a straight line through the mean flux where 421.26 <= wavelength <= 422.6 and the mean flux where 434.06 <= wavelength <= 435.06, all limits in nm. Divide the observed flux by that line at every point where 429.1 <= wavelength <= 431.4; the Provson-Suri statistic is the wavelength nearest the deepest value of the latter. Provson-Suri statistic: 430.729 nm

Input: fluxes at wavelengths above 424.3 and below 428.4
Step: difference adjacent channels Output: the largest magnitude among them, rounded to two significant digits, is 74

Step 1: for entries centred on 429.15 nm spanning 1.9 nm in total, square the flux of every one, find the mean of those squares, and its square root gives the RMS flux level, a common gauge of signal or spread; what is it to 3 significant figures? 154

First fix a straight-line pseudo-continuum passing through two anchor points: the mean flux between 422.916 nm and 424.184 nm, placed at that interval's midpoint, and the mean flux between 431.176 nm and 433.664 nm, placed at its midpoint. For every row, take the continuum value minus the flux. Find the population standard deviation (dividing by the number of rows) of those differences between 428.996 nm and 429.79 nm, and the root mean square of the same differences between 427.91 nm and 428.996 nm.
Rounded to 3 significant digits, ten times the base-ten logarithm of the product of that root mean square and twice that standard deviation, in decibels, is 27.2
